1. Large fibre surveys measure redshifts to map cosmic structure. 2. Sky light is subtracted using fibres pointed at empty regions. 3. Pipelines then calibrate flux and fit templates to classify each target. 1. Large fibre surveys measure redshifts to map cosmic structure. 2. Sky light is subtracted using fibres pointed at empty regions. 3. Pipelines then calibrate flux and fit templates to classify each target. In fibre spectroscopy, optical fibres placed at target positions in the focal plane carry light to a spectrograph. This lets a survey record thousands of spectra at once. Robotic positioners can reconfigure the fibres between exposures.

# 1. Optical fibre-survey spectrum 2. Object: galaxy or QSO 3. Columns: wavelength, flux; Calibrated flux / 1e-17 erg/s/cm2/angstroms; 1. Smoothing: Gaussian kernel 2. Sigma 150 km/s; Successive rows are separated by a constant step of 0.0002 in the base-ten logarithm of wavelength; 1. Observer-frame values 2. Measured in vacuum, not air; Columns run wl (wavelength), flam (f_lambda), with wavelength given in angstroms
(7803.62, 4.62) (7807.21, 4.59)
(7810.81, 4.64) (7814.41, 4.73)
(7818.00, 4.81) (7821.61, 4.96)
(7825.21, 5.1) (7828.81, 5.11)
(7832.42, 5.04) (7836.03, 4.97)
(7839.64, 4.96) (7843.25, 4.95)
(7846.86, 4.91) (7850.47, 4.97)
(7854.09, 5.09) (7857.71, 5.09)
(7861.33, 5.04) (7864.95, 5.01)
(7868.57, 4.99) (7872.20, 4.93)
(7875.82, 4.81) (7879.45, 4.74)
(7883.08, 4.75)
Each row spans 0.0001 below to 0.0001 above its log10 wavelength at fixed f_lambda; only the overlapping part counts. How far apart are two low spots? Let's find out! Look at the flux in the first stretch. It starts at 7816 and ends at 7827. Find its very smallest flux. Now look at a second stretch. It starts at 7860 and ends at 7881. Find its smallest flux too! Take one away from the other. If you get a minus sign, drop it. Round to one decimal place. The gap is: 0.1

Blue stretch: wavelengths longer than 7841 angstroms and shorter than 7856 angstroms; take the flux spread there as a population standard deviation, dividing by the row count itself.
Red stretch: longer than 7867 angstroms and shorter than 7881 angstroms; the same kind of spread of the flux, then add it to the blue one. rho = 0.165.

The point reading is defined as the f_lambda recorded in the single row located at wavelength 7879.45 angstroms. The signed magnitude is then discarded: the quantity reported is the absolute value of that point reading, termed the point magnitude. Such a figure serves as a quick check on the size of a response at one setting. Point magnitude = 4.74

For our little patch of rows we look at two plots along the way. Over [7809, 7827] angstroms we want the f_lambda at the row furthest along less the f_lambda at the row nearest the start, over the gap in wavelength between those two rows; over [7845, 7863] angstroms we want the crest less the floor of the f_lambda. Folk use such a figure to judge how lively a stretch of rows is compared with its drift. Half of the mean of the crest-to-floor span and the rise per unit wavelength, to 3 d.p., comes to 0.053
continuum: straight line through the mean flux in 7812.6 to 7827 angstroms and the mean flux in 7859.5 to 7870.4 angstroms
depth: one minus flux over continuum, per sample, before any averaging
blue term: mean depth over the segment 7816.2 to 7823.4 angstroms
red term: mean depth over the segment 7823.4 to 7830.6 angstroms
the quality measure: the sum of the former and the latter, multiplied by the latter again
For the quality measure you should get 0.0013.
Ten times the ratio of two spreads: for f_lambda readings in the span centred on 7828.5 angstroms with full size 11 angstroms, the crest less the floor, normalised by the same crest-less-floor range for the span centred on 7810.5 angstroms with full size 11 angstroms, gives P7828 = 5.0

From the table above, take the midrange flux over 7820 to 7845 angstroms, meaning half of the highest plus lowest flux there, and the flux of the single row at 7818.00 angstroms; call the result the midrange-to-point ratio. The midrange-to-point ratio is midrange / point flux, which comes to 1.05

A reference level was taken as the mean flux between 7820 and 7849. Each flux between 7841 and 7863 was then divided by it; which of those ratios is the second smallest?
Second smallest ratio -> 0.990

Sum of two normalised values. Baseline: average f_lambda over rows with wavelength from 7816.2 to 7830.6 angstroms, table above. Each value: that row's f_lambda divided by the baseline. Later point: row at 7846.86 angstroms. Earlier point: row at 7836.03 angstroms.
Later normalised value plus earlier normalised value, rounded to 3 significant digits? 1.98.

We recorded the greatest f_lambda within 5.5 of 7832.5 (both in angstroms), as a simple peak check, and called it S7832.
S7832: 5.11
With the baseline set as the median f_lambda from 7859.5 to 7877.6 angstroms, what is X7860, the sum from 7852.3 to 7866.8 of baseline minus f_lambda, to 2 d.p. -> -0.27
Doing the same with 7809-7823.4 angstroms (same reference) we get 0.82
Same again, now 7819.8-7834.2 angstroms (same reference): -0.25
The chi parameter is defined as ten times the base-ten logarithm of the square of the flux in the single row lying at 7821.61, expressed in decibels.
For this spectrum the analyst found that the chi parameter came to 13.9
